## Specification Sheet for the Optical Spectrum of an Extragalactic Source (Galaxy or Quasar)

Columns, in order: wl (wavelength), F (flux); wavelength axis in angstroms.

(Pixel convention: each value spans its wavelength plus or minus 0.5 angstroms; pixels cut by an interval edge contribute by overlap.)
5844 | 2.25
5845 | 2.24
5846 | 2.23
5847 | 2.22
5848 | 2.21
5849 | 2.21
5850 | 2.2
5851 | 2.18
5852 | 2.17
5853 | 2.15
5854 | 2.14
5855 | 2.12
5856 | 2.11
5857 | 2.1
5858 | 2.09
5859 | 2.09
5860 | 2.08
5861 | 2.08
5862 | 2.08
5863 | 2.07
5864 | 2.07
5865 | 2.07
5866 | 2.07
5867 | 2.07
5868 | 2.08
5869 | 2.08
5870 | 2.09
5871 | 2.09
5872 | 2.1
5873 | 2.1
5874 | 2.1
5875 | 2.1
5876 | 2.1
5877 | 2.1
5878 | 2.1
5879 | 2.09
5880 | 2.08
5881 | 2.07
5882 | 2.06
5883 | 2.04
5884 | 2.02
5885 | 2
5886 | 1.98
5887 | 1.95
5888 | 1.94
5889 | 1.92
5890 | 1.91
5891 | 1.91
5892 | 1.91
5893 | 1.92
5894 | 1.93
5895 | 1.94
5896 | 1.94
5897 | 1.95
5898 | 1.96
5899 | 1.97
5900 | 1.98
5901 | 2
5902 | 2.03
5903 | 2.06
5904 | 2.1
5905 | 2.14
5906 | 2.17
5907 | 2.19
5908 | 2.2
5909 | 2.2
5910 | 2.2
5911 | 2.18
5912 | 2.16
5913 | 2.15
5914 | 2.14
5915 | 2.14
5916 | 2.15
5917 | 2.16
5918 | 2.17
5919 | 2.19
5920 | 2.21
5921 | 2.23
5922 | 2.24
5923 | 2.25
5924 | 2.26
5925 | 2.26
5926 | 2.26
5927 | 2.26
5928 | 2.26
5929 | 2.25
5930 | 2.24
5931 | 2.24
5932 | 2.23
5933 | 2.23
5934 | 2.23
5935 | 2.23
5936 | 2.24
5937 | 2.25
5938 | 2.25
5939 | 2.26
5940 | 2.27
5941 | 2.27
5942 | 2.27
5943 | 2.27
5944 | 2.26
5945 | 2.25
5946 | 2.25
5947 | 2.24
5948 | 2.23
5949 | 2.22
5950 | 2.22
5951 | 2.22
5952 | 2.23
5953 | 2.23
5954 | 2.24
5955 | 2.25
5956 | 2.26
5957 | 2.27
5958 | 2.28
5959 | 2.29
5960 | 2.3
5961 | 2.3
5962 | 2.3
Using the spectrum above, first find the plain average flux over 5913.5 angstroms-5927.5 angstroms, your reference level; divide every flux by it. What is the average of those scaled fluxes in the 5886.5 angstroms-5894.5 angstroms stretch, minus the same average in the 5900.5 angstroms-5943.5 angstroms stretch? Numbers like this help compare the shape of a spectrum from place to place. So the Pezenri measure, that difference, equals -0.13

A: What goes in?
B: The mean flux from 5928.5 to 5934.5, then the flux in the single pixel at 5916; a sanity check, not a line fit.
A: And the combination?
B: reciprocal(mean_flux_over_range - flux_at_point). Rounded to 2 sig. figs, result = 12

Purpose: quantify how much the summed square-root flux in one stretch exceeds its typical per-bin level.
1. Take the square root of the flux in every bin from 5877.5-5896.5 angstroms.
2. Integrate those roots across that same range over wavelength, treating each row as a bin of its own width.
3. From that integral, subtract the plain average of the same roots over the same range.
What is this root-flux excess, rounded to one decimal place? 25.4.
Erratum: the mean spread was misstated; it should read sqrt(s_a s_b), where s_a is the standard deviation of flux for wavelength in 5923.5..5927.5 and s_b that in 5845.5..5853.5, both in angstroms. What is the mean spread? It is 0.000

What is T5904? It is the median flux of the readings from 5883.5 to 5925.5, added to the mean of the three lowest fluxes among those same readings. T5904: 4.0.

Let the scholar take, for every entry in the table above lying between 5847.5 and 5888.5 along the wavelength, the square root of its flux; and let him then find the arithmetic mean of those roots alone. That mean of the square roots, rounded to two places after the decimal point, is 1.45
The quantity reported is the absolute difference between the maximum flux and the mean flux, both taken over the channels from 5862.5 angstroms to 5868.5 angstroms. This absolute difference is 0.0083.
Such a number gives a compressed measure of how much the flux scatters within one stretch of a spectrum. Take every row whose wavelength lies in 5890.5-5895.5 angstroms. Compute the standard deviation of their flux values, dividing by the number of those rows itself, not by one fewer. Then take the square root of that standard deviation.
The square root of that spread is 0.11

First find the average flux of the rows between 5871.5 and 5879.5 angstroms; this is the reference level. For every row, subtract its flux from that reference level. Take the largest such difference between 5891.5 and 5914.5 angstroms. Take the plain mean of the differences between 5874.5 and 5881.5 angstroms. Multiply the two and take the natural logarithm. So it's -6.6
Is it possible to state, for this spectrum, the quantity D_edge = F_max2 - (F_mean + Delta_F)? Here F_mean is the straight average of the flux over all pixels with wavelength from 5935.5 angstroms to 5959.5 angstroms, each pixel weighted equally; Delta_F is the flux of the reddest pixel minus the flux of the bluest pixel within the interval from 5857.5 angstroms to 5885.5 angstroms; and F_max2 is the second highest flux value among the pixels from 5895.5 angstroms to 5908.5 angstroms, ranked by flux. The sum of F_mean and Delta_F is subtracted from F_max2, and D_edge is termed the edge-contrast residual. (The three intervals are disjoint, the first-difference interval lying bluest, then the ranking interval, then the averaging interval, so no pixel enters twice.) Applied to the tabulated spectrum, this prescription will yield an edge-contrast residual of 0.029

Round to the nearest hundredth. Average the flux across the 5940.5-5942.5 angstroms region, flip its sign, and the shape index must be -2.27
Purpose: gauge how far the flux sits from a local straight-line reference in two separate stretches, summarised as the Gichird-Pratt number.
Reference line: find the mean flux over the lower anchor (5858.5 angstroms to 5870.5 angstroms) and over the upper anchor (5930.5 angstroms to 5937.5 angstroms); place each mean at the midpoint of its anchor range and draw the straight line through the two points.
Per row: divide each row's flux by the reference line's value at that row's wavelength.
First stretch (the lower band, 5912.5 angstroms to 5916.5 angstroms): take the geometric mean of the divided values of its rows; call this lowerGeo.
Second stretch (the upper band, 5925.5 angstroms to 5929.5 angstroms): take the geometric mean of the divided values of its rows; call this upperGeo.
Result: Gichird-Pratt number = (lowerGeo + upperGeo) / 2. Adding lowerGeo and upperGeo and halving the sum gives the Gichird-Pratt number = 1.00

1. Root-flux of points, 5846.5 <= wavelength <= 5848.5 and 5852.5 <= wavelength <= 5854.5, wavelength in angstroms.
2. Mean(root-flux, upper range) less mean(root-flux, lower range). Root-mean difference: -0.024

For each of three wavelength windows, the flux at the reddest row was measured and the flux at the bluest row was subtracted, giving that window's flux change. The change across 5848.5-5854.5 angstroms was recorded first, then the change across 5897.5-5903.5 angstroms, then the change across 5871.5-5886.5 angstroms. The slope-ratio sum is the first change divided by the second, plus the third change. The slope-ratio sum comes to -0.8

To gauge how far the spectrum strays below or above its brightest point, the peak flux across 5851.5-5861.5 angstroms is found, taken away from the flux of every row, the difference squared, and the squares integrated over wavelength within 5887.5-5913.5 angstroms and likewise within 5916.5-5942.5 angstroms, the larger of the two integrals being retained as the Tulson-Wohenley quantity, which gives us 0.78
